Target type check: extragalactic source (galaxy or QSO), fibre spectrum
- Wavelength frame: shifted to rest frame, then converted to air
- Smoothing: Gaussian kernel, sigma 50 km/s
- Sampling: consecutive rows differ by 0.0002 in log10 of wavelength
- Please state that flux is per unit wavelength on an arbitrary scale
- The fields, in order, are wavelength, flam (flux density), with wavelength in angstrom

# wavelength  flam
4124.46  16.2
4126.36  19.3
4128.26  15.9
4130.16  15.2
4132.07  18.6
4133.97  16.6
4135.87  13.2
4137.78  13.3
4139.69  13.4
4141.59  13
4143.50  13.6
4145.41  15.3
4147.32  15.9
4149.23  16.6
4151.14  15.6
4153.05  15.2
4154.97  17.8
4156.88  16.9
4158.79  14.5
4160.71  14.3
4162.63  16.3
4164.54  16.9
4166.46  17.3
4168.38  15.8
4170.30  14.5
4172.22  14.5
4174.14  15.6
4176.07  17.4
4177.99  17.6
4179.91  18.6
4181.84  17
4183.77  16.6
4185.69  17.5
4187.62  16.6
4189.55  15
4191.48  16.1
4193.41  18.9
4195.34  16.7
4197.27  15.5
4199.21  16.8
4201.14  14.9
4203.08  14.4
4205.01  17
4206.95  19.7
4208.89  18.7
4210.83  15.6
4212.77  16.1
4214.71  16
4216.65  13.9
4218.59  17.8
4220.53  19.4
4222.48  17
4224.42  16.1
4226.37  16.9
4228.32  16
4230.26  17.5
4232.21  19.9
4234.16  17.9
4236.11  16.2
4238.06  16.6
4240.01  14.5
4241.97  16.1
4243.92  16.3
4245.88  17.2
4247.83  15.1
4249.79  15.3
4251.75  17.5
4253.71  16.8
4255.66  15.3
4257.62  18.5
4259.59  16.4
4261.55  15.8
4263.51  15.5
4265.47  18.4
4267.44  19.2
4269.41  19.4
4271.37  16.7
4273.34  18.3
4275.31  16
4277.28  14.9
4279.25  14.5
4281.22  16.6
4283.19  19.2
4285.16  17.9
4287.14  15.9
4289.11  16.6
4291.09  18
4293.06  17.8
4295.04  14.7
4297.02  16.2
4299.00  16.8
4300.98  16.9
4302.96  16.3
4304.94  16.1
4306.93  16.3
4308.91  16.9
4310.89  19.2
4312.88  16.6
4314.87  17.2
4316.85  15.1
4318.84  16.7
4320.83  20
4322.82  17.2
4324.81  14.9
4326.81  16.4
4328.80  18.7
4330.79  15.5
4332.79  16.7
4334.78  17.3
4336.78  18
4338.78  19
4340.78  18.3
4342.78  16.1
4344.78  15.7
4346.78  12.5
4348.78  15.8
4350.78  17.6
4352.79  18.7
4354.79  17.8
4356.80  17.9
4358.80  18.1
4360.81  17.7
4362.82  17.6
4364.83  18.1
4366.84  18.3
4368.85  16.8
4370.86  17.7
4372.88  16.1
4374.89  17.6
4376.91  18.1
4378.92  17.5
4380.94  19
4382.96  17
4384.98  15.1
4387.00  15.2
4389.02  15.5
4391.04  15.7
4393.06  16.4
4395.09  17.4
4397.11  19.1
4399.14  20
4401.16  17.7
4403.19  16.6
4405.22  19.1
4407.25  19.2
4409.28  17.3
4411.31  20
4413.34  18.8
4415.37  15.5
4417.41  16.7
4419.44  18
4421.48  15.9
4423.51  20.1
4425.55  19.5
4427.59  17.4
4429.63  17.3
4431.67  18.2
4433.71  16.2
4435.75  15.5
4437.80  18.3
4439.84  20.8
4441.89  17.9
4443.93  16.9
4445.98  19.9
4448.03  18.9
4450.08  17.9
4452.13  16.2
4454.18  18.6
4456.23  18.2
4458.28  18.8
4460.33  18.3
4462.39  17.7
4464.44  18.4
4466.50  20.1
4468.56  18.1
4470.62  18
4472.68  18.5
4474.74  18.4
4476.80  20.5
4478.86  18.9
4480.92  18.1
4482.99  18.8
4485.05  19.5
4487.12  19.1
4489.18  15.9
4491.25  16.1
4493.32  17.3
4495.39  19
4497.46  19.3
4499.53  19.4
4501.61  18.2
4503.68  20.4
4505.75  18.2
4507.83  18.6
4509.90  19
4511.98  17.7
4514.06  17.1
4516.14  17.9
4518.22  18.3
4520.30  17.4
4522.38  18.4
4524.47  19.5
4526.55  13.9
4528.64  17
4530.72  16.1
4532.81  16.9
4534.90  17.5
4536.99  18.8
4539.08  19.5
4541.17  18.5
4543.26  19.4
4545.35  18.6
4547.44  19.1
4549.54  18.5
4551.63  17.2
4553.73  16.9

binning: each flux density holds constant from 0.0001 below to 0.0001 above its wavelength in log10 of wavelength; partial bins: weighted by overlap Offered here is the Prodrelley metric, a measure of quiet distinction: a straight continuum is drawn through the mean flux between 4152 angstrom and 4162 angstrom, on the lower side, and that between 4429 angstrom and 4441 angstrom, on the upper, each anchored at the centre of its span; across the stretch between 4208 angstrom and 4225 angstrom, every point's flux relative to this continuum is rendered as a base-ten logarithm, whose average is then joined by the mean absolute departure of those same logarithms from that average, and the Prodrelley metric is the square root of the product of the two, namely 0.021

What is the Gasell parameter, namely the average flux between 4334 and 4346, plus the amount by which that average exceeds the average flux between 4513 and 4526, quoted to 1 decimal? 16.7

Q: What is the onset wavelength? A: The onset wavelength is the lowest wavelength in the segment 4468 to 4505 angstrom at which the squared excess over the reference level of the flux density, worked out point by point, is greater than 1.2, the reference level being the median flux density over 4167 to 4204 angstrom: 4468.56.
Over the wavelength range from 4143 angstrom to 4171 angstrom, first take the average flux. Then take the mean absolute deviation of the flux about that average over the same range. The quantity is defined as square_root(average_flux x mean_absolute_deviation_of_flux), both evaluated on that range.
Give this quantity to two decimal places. 3.94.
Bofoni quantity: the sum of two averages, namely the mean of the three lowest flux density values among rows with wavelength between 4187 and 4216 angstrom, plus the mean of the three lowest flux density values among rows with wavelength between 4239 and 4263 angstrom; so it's 29.7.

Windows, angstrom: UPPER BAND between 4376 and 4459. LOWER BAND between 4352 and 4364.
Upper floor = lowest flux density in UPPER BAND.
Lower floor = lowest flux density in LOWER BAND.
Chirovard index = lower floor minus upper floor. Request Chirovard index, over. 2.5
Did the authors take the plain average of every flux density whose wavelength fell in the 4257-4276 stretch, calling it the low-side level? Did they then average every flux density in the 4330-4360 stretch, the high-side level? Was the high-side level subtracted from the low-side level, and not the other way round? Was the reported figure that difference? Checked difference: 0.4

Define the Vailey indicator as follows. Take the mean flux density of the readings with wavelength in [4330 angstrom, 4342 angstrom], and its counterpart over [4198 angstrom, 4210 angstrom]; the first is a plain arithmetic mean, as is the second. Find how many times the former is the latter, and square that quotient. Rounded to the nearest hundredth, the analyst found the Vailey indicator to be 1.07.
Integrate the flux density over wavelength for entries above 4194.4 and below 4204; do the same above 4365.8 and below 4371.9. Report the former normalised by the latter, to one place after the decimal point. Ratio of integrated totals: 1.4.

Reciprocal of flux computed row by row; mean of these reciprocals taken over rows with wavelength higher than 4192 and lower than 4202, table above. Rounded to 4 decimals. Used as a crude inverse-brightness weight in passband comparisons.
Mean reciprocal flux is 0.0608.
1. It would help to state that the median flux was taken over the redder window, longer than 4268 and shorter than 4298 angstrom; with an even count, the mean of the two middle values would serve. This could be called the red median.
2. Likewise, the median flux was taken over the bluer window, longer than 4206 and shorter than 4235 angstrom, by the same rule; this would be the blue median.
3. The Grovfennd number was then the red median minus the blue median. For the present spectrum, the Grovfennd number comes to -0.4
